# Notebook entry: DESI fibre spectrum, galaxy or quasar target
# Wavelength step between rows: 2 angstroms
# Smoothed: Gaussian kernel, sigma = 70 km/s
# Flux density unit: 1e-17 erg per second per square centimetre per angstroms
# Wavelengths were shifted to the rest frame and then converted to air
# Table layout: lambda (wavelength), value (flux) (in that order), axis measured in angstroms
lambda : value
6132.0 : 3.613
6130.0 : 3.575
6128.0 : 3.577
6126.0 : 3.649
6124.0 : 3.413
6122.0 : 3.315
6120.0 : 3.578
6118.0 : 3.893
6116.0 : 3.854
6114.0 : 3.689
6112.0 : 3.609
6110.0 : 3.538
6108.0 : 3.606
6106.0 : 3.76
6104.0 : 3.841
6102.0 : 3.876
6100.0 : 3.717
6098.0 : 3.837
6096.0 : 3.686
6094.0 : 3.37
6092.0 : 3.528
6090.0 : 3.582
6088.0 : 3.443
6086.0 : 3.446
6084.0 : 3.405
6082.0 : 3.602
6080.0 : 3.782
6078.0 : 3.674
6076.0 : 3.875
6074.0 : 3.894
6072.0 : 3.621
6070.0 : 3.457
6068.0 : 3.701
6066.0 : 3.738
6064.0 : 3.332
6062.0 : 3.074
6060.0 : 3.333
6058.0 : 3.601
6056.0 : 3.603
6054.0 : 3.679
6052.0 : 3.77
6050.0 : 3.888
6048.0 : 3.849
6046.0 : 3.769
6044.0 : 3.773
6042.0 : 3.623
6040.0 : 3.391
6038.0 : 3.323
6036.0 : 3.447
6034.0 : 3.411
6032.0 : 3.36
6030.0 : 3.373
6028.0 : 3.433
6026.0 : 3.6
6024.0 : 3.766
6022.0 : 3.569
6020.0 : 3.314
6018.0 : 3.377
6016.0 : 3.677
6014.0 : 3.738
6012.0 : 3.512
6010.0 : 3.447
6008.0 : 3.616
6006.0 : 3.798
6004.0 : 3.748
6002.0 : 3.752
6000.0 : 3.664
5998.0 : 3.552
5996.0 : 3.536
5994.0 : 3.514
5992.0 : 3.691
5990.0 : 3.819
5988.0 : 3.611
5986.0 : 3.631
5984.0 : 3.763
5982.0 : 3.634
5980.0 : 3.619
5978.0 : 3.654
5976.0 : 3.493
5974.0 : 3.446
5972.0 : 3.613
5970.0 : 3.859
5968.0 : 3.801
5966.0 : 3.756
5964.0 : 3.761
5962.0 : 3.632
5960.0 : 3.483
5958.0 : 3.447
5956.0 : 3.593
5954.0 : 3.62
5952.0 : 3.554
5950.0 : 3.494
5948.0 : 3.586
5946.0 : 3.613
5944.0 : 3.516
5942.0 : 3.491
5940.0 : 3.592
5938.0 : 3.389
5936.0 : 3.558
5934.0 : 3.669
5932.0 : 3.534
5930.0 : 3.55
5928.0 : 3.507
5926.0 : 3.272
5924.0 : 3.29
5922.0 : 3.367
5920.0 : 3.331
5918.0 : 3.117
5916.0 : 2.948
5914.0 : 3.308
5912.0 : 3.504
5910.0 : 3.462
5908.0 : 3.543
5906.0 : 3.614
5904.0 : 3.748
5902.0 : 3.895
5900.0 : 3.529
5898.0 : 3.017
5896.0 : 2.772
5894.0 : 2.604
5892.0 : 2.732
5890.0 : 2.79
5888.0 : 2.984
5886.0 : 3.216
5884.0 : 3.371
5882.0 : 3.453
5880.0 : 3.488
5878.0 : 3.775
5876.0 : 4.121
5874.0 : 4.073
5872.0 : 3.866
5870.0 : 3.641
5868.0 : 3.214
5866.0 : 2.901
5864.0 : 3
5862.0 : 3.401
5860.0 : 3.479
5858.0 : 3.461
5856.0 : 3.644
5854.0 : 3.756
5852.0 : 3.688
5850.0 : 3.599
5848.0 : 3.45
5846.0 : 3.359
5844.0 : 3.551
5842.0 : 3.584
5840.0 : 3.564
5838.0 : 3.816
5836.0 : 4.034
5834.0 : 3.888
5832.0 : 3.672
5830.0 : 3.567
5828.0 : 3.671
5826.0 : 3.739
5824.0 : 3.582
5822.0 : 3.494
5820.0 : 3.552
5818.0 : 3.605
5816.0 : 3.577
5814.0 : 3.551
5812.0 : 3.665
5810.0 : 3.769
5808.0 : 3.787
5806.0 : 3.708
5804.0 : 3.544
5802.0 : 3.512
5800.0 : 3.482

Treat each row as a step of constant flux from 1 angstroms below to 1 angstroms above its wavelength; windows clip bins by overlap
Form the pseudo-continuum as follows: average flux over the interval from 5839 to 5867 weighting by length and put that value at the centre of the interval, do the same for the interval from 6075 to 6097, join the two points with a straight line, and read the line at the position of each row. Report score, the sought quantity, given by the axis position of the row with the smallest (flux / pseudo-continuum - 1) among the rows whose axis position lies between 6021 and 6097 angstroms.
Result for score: 6062.0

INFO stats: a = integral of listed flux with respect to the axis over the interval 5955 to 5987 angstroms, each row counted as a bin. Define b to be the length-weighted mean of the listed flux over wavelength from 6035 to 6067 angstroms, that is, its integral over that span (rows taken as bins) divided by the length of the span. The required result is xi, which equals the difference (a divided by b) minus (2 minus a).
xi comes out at 146.9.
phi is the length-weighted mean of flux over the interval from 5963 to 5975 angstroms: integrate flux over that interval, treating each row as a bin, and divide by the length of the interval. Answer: 3.71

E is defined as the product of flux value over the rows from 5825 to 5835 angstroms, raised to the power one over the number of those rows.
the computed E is 3.71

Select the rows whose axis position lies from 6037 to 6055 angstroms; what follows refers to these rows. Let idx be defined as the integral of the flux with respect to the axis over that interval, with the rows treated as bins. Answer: 66.1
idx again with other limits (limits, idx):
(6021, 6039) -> 62.6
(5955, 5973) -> 65.9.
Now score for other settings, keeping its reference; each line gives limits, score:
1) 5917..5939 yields 5918.0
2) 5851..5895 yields 5894.0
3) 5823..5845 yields 5844.0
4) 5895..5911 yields 5896.0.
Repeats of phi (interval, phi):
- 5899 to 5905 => 3.72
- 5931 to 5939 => 3.54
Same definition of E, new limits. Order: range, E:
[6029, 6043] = 3.42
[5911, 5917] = 3.25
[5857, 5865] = 3.33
